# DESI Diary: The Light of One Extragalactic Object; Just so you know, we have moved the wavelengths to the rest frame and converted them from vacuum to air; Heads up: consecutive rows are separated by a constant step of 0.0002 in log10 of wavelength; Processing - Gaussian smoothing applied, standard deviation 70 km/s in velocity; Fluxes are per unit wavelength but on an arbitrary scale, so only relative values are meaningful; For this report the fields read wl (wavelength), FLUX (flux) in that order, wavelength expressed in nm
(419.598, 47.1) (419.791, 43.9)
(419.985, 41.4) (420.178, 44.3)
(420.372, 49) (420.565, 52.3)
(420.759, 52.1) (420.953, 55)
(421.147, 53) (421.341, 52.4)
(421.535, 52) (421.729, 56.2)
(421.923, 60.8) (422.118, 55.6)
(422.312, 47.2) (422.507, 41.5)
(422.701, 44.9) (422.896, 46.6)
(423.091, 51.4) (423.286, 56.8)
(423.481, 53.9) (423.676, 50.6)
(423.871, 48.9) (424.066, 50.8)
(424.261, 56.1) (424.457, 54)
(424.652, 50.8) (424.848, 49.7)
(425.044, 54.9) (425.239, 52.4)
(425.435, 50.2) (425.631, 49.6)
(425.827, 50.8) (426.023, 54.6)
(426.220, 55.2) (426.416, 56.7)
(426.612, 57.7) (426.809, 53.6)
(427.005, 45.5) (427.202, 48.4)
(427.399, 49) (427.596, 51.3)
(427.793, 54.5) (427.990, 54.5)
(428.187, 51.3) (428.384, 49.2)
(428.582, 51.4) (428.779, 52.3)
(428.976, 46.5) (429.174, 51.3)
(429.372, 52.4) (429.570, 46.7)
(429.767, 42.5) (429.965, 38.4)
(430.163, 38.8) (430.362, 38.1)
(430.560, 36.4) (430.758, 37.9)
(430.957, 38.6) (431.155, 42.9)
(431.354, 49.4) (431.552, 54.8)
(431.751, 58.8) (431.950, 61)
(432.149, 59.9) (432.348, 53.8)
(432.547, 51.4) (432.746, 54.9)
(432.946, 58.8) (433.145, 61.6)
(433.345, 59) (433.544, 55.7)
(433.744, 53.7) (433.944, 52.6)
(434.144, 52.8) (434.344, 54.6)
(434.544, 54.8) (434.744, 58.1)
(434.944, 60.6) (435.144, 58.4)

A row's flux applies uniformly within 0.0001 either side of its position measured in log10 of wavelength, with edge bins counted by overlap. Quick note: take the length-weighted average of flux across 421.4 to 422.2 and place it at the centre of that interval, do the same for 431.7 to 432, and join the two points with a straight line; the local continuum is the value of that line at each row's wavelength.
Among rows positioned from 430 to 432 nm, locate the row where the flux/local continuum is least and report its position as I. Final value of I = 430.560 nm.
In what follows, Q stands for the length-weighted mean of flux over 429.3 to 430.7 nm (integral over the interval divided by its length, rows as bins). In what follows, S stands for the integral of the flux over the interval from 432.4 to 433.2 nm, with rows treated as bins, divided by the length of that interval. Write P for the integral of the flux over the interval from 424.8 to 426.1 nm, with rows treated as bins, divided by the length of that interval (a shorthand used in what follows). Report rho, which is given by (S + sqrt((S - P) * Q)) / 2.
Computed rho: 35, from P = 52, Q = 42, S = 56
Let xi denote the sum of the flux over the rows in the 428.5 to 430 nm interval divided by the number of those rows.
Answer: 48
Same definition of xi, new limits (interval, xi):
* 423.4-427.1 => 52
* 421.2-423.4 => 51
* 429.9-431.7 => 42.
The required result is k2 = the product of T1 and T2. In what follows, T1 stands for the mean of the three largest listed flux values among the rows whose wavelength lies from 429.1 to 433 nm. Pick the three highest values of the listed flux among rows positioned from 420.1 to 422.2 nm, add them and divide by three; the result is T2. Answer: 3446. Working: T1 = 59.9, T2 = 57.5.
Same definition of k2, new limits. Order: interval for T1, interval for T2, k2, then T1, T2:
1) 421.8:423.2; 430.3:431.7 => 2743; 55.9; 49.0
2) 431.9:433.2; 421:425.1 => 3524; 60.8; 57.9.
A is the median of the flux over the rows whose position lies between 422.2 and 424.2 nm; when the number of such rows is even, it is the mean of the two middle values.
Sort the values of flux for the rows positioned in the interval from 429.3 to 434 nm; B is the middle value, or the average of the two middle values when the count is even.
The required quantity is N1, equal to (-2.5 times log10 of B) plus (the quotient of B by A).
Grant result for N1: -3.25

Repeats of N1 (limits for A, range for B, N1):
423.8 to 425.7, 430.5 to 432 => -3.25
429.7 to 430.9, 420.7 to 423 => -2.93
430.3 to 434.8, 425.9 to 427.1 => -3.34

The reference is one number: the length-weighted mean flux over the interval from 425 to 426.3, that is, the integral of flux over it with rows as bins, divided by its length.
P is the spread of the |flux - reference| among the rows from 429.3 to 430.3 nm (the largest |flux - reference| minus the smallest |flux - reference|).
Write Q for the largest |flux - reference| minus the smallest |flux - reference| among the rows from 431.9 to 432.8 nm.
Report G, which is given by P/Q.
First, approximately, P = 14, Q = 8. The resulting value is 1.8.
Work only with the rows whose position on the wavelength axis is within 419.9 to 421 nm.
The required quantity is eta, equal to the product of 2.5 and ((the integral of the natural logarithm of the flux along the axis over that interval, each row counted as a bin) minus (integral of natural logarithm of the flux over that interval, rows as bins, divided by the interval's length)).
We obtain 1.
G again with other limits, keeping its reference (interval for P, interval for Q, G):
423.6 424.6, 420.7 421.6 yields 0.8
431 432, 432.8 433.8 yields 0.9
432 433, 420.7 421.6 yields 2.5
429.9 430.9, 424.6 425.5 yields 0.9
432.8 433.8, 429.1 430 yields 0.6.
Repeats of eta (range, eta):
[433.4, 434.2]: -2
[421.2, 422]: -2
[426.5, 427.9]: 4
